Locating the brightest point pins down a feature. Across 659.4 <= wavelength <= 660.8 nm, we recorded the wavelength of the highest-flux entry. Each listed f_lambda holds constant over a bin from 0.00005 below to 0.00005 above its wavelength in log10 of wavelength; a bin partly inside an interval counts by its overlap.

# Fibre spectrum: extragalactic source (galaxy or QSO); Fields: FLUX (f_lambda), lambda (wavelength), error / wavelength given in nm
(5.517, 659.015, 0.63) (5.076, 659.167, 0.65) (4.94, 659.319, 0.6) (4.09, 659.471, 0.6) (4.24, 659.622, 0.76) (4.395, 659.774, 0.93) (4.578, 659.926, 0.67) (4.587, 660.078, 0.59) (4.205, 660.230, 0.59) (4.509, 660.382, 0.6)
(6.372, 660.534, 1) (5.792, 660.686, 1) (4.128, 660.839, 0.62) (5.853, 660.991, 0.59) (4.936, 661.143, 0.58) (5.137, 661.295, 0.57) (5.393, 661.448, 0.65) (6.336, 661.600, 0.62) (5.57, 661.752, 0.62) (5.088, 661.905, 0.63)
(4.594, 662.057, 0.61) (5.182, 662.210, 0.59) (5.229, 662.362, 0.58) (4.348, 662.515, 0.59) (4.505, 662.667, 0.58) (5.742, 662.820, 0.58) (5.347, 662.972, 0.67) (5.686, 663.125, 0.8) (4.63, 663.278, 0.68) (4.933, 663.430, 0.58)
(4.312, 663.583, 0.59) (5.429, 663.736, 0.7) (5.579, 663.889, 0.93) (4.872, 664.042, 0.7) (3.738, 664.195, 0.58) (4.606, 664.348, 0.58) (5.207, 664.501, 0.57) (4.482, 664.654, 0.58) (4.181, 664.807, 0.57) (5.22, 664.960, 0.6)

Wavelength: 660.534 nm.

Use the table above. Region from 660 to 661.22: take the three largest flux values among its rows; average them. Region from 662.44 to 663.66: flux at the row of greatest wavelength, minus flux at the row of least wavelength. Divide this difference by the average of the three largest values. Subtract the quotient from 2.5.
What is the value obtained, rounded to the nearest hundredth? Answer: 2.51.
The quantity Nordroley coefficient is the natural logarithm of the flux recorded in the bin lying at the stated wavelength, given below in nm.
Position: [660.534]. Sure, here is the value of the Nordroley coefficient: 1.9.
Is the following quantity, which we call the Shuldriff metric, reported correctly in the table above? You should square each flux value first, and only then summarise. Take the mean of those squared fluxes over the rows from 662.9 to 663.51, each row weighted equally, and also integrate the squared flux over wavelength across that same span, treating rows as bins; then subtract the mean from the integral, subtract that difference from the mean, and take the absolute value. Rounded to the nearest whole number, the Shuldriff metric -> 37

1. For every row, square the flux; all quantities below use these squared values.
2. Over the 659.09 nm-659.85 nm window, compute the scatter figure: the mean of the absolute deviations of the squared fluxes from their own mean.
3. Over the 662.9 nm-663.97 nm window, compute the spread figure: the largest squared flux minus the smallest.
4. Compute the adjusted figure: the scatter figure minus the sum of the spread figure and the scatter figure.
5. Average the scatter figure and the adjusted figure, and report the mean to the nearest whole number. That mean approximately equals -5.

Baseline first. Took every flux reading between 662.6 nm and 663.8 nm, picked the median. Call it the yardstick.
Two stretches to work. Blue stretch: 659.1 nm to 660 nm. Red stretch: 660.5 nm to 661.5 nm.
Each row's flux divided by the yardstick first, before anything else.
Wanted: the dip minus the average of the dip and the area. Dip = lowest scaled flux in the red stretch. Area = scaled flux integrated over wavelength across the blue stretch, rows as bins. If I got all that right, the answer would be 0.00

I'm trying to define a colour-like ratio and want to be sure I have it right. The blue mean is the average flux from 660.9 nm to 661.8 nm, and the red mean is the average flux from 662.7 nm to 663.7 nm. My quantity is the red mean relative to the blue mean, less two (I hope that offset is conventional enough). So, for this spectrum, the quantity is -1.08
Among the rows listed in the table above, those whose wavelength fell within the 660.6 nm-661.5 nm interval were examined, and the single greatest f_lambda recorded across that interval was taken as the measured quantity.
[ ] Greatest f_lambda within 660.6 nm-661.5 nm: 5.853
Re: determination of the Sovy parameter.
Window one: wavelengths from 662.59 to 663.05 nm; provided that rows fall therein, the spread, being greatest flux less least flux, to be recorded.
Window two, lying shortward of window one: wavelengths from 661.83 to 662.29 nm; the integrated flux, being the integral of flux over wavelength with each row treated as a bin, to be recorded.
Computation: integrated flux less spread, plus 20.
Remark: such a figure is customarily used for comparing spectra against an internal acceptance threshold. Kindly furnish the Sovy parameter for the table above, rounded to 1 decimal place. 21.0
